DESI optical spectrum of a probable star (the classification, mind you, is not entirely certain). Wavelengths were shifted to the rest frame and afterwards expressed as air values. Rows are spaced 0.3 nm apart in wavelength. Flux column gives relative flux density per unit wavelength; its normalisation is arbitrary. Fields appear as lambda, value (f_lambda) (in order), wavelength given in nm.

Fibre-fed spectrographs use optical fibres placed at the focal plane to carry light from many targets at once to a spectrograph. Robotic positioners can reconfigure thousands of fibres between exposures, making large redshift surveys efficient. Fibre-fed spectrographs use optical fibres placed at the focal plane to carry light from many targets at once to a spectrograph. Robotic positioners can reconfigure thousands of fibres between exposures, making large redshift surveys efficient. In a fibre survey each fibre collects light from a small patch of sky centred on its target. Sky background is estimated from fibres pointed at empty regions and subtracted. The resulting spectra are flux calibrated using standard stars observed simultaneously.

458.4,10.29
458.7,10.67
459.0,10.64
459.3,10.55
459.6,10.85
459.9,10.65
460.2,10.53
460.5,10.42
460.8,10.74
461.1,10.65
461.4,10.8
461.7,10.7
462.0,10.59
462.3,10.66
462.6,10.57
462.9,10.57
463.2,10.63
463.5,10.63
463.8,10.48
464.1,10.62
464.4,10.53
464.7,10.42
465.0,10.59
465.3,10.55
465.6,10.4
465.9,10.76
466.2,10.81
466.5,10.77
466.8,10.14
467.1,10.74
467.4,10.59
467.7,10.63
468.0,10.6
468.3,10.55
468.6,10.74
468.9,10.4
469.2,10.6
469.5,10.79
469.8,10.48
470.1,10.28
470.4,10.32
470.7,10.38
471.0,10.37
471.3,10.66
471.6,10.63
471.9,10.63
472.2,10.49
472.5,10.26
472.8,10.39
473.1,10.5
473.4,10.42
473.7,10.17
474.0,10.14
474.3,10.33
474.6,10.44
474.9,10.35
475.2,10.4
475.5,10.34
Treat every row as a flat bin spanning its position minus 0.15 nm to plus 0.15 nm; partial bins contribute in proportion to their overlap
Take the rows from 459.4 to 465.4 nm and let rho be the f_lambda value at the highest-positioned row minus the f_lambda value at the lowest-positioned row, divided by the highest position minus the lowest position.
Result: -0.053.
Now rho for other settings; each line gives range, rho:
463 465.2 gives -0.022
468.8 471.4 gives 0.108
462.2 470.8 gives -0.033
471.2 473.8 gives -0.204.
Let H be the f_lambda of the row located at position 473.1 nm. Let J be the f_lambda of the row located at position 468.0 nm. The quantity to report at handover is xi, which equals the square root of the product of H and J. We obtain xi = 10.5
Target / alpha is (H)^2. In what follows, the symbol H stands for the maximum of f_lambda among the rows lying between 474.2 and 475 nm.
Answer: 109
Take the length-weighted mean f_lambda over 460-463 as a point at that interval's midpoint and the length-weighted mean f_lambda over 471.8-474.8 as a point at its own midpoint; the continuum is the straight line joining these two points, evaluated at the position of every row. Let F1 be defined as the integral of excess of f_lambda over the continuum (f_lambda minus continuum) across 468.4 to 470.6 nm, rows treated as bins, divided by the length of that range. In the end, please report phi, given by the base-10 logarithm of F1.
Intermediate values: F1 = 0.060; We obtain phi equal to -1.2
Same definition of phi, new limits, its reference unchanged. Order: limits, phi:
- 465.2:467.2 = -1.2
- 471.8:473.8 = -1.6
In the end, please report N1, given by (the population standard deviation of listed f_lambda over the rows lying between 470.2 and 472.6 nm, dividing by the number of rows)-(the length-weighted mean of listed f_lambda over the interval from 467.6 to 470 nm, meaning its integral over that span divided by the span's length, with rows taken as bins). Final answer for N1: -10.4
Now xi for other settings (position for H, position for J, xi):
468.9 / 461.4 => 10.6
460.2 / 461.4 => 10.7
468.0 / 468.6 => 10.7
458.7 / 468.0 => 10.6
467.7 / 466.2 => 10.7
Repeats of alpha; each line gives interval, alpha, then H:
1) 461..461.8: 117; 10.8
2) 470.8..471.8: 114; 10.66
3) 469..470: 116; 10.79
